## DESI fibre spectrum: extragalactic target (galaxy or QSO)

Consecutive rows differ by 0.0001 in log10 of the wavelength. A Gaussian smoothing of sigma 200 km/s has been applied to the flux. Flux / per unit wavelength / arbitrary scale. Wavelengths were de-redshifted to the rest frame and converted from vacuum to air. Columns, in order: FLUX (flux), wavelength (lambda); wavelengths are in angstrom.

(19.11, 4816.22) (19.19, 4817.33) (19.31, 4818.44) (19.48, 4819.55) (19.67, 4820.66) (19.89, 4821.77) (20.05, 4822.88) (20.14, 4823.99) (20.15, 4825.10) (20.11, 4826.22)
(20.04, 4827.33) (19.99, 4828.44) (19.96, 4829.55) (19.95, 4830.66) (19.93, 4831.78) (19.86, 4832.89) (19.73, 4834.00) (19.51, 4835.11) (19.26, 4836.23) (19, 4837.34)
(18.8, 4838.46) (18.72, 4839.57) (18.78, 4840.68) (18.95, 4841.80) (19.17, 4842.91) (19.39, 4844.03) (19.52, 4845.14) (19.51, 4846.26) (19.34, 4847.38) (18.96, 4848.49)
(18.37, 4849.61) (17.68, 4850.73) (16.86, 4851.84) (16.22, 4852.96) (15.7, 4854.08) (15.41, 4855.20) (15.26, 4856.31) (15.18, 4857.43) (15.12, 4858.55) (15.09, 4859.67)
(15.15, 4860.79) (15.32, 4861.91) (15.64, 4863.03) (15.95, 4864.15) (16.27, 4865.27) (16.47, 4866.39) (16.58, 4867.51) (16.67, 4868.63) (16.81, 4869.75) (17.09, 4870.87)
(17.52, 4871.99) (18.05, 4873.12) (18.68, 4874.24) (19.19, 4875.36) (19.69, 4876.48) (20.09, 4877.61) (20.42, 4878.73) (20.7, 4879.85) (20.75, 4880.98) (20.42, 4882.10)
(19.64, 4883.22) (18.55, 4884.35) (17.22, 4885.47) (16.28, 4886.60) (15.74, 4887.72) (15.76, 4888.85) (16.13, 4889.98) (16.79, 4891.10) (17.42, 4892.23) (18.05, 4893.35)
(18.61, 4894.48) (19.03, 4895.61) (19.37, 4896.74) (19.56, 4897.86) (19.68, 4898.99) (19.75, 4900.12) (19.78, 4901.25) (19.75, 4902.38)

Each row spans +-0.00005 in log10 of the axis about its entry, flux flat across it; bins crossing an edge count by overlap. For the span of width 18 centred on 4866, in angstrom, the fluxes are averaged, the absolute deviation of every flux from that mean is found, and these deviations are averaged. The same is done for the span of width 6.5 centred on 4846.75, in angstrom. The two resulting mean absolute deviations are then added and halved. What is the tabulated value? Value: 0.61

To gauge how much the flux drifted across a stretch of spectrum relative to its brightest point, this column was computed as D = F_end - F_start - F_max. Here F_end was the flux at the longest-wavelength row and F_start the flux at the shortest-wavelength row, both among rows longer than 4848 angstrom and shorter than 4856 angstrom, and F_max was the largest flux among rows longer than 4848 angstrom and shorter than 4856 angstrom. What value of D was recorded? -22.5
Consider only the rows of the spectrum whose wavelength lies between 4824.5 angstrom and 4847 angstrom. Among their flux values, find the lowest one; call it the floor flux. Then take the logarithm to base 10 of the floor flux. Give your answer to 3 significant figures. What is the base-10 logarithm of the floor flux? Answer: 1.27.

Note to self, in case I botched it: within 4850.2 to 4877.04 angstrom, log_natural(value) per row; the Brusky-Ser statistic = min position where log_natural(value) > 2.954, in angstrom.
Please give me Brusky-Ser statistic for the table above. 4875.36 angstrom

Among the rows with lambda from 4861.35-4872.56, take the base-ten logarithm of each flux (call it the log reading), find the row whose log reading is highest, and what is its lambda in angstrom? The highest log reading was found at 4871.99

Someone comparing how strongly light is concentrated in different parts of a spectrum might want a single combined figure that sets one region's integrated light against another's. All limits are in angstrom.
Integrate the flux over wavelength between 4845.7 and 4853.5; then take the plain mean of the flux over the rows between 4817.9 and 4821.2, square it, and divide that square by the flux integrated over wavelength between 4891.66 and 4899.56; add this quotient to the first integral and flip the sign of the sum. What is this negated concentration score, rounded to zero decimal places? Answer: -144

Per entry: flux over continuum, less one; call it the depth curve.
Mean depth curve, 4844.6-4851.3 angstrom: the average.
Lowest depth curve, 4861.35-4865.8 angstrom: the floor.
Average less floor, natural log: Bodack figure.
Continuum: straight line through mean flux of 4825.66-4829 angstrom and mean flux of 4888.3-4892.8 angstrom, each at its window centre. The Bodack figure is -1.87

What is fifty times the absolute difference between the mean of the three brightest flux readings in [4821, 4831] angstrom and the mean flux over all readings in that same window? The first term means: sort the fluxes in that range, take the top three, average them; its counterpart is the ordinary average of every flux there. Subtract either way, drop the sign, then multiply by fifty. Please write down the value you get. 5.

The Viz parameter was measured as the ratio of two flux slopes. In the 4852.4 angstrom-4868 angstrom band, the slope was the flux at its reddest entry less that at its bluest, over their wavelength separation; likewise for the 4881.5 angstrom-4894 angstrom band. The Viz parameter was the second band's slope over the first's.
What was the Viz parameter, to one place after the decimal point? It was -8.5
